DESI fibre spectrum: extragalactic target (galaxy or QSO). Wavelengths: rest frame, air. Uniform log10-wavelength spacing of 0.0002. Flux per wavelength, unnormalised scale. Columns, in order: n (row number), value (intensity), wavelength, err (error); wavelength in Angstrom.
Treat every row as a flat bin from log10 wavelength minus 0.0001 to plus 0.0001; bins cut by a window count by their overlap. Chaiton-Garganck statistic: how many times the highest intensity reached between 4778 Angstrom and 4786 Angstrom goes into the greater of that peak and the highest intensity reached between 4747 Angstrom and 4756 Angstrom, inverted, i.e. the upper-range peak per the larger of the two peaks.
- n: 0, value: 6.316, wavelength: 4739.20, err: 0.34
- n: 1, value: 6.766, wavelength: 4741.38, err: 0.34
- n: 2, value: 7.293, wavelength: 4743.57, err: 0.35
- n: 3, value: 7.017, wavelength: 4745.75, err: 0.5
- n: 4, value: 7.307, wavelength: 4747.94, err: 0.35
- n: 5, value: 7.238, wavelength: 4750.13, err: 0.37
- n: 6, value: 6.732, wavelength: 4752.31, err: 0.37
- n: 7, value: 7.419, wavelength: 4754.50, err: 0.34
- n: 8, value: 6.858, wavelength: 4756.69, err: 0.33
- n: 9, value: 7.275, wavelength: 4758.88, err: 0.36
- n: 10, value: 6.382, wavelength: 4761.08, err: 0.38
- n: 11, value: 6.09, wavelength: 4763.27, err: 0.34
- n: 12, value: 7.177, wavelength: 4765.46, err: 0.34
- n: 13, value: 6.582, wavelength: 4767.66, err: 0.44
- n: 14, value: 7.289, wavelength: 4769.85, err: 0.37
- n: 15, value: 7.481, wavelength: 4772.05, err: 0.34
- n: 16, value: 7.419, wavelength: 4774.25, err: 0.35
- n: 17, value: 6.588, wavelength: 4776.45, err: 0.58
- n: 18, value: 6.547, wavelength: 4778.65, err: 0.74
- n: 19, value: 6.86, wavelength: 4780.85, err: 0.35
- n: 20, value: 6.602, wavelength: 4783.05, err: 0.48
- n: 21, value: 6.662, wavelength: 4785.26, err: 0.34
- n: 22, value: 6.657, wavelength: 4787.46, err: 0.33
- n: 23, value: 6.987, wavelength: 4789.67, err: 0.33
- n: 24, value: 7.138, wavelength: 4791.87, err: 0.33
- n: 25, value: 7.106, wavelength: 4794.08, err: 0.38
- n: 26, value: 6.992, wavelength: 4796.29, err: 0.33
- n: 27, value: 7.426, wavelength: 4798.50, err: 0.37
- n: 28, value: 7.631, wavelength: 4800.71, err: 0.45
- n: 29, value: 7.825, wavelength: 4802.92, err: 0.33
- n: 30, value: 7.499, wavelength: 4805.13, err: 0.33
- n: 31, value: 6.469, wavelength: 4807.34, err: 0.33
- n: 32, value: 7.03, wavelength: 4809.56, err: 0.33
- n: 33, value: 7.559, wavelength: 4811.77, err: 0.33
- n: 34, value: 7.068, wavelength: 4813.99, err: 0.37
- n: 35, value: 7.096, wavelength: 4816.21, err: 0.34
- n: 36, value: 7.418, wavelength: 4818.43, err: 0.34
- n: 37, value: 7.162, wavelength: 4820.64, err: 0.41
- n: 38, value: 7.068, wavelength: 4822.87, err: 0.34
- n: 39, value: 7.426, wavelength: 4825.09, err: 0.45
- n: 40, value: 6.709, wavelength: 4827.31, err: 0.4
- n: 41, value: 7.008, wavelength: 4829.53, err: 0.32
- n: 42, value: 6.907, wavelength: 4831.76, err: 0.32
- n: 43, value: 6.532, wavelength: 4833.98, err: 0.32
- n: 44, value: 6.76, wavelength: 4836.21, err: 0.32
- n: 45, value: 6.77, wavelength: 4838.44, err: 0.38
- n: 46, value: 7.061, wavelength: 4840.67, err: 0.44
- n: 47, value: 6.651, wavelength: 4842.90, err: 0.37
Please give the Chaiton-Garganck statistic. 0.92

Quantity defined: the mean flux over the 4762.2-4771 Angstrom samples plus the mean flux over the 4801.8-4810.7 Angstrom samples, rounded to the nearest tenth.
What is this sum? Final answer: 14.0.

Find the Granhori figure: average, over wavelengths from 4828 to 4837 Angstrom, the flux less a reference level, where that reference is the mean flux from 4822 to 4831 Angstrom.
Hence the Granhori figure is -0.25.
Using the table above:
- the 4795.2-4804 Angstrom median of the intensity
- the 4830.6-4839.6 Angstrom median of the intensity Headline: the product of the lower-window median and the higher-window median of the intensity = 50.9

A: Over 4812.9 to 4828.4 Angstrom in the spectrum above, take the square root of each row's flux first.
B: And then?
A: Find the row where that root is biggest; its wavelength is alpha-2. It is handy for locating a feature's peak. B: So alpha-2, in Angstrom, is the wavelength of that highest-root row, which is 4825.09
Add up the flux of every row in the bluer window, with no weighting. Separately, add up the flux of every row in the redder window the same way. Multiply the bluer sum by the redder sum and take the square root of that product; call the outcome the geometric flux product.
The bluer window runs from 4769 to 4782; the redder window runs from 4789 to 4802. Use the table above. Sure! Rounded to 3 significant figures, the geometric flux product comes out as 42.7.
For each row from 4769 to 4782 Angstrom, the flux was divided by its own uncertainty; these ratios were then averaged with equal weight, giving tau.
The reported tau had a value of 17.1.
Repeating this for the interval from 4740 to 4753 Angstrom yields 18.9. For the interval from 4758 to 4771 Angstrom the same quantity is 18.4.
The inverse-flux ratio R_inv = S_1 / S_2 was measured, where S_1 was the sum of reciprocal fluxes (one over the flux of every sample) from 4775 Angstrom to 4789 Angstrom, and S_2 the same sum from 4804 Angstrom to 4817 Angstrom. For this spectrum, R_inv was 1.07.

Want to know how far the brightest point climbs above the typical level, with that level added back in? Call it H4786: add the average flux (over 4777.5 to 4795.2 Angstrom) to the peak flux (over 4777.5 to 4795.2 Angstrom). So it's 14.0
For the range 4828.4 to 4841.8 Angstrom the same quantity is 13.9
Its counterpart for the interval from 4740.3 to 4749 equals 14.4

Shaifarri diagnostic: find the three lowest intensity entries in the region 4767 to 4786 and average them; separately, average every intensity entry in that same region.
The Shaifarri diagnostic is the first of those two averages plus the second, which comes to 13.5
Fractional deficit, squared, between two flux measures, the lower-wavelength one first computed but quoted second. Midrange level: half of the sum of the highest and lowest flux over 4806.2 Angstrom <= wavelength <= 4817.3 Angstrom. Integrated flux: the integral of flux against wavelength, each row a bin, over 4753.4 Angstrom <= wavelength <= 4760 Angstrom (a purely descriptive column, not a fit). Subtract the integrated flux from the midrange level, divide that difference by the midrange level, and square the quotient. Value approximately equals 33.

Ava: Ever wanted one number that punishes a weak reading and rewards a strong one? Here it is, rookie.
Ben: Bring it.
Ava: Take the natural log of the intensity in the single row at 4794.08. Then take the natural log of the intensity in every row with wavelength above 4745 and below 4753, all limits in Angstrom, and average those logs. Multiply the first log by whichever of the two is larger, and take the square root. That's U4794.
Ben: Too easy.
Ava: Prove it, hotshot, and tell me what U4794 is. 1.96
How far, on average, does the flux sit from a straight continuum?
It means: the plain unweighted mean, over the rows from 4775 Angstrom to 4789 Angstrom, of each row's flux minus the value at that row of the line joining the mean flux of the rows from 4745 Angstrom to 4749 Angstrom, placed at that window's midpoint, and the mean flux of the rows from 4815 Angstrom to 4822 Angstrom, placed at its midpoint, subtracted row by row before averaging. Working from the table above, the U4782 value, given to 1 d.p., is -0.5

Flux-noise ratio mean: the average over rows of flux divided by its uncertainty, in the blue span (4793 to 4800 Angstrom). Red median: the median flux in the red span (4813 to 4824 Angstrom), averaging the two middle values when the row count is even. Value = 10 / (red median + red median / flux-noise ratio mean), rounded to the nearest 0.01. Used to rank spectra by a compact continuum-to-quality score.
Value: 1.34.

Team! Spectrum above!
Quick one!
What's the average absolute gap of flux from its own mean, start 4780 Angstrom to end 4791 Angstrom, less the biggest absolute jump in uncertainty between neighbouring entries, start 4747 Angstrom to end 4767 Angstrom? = 0.10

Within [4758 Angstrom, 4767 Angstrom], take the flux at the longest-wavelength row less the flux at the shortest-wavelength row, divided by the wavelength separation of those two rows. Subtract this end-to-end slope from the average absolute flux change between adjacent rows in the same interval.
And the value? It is 0.77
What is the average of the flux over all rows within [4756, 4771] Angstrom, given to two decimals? 6.81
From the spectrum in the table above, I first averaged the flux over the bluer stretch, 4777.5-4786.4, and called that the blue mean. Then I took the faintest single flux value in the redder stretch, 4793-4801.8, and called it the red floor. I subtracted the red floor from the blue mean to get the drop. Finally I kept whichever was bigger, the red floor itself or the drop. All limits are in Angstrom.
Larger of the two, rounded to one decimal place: 7.0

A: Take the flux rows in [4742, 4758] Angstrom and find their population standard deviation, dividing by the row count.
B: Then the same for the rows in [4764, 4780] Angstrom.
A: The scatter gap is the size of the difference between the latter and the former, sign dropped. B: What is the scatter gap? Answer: 0.15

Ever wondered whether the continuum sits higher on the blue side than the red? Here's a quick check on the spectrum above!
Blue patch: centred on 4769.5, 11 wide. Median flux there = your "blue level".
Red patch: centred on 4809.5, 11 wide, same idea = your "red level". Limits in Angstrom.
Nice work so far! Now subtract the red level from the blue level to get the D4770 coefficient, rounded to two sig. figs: 0.22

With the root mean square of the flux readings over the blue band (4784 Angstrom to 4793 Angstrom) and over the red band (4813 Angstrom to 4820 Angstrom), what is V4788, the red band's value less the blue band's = 0.3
